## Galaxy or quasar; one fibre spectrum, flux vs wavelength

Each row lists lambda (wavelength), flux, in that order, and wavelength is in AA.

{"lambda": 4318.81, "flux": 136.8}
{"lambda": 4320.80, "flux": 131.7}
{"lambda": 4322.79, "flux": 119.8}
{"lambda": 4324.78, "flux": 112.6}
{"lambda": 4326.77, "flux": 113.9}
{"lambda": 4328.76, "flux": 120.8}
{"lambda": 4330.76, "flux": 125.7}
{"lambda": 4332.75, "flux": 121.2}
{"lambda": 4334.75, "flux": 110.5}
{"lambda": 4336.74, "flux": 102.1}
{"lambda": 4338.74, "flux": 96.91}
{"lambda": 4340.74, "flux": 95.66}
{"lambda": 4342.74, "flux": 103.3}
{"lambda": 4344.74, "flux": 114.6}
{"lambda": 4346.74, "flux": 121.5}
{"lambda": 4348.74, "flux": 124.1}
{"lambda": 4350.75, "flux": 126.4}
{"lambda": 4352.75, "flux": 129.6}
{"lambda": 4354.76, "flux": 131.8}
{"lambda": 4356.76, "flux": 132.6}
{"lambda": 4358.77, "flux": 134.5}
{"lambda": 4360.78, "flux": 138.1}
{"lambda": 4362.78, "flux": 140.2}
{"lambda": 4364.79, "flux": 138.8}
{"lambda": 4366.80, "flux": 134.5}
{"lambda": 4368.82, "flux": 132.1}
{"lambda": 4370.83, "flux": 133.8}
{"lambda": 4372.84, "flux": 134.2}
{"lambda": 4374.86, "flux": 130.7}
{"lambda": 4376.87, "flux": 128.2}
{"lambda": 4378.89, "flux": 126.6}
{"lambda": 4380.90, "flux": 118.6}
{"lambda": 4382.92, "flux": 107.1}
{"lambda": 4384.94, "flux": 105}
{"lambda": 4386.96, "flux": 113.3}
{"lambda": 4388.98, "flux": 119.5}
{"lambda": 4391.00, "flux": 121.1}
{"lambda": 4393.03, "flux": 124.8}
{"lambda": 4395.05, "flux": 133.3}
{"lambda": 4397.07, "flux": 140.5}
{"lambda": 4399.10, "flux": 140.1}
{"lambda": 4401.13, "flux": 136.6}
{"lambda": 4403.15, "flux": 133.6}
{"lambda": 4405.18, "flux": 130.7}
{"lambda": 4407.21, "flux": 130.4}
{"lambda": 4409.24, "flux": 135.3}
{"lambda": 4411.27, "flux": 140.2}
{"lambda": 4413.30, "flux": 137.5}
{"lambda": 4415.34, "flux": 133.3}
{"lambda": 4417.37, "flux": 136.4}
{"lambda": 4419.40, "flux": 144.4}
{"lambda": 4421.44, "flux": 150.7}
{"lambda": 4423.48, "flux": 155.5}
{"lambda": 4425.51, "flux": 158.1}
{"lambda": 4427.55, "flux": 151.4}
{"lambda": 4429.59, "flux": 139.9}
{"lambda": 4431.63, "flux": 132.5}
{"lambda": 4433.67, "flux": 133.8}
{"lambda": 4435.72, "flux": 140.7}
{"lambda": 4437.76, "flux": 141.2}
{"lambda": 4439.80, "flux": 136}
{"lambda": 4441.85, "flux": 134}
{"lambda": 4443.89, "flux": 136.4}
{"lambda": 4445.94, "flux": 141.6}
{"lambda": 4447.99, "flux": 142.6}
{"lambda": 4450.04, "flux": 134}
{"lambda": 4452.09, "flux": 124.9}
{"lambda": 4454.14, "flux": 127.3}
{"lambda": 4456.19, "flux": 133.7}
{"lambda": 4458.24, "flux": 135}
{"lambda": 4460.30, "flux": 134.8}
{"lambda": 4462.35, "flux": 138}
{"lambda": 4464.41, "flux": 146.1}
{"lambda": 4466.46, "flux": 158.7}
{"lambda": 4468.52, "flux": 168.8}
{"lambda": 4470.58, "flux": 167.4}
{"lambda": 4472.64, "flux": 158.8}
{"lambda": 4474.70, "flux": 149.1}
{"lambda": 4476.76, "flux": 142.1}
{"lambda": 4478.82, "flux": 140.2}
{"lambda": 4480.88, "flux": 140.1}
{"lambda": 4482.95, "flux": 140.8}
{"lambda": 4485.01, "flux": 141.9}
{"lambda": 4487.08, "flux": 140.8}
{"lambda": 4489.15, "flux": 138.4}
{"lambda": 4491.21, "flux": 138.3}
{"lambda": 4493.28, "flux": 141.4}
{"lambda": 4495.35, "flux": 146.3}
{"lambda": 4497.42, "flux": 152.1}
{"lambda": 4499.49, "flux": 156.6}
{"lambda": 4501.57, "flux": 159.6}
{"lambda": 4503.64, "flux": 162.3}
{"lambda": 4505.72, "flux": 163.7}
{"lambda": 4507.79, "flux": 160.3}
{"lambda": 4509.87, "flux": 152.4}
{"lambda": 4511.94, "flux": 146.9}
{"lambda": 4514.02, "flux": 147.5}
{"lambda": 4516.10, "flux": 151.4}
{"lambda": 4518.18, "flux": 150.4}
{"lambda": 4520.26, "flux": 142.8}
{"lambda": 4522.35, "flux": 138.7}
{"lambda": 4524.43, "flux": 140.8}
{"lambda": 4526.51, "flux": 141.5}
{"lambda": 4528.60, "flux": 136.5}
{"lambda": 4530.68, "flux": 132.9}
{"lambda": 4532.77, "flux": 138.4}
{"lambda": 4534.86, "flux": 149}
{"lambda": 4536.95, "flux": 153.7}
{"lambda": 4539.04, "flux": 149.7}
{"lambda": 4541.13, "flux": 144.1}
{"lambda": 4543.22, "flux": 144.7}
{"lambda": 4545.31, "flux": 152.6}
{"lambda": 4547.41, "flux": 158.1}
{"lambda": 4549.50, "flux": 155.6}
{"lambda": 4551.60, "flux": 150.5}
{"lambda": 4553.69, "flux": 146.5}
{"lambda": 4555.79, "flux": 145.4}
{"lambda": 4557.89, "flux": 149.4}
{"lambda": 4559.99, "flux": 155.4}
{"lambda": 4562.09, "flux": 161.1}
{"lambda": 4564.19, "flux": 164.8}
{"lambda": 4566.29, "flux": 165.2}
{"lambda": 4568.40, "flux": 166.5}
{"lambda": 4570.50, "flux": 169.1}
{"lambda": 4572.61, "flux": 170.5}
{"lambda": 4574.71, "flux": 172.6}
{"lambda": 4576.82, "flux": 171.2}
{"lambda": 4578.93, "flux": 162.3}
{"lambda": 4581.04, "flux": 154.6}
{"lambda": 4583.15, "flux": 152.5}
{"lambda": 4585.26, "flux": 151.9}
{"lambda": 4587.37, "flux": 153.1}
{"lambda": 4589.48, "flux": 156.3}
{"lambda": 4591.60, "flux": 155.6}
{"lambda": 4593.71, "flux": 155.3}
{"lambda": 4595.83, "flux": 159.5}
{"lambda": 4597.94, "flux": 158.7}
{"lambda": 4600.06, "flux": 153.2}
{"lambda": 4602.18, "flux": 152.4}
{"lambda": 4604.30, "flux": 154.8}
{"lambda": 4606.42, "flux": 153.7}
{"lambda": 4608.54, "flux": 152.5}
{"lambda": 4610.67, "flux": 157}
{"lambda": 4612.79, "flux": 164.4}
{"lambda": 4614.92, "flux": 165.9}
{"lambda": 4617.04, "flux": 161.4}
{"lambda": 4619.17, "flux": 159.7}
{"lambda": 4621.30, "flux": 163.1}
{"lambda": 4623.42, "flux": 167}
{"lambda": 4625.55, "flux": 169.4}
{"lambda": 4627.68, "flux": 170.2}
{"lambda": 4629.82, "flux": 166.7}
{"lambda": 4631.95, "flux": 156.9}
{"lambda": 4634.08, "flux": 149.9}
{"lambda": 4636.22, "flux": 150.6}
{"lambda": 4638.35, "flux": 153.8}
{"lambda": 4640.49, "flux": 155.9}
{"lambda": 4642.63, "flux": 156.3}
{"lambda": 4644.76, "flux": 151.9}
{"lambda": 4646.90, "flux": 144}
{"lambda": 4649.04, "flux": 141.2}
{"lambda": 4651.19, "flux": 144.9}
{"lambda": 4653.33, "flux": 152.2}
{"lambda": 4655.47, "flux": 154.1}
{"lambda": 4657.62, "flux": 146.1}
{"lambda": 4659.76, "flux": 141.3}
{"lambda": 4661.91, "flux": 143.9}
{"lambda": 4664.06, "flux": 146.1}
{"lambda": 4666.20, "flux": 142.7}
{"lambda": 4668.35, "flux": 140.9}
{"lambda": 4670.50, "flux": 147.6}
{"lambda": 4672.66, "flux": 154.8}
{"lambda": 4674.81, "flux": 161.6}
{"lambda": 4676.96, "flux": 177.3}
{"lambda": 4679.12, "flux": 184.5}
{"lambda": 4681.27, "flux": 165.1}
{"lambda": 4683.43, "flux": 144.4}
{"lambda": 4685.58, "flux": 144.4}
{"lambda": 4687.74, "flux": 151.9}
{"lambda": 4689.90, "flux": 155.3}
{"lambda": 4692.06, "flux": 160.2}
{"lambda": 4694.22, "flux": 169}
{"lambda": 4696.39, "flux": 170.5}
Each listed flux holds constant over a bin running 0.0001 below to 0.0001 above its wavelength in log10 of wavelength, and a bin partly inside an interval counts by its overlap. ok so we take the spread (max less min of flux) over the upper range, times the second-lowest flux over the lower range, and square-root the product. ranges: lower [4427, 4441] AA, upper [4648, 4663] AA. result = 42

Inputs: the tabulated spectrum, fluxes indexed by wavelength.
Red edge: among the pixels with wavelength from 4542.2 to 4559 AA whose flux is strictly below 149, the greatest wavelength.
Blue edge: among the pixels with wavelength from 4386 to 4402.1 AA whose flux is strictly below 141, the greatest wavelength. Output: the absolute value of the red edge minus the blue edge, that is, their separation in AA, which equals 154.7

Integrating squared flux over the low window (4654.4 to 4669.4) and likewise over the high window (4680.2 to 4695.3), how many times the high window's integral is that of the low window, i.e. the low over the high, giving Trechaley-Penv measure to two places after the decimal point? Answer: 0.86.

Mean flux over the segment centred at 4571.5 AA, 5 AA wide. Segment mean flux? 170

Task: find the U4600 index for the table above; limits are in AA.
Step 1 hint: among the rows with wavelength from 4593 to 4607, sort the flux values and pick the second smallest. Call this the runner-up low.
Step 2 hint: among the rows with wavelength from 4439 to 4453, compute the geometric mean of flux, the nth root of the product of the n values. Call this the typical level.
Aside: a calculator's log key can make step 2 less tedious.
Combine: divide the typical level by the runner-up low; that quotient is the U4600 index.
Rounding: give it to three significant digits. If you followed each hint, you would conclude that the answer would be 0.885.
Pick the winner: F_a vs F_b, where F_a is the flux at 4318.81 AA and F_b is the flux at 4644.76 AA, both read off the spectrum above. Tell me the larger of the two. 152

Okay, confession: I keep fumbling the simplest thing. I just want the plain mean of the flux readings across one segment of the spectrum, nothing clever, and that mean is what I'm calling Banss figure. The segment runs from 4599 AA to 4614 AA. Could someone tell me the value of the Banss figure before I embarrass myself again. 155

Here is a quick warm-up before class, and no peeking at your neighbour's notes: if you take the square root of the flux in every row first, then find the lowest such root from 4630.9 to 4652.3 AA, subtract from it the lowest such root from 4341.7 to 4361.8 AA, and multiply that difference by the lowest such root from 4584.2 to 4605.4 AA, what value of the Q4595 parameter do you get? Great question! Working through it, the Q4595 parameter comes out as 21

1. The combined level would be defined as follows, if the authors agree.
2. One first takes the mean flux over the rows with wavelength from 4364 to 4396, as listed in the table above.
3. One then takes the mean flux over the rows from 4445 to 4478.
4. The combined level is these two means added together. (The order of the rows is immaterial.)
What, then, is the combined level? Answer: 269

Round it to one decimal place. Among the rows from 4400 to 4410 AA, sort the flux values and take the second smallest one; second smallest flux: 130.7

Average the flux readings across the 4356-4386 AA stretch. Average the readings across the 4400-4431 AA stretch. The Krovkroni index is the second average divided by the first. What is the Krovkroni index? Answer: 1.09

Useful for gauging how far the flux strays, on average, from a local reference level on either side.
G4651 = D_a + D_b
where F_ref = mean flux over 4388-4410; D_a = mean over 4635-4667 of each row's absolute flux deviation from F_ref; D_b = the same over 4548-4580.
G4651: 46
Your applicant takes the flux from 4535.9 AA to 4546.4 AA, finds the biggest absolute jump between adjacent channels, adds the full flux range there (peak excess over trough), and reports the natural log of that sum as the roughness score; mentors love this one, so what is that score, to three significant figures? 2.86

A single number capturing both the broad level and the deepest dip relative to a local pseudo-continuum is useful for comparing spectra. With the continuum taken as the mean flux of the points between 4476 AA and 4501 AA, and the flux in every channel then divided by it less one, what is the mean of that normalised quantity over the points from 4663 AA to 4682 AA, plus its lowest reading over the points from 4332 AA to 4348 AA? -0.23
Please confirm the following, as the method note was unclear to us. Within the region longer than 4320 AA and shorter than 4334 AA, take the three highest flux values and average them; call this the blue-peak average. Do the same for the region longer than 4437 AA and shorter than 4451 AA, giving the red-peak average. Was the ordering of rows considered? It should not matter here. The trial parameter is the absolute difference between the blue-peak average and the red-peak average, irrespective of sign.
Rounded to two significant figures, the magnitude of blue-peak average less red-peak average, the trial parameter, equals 16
